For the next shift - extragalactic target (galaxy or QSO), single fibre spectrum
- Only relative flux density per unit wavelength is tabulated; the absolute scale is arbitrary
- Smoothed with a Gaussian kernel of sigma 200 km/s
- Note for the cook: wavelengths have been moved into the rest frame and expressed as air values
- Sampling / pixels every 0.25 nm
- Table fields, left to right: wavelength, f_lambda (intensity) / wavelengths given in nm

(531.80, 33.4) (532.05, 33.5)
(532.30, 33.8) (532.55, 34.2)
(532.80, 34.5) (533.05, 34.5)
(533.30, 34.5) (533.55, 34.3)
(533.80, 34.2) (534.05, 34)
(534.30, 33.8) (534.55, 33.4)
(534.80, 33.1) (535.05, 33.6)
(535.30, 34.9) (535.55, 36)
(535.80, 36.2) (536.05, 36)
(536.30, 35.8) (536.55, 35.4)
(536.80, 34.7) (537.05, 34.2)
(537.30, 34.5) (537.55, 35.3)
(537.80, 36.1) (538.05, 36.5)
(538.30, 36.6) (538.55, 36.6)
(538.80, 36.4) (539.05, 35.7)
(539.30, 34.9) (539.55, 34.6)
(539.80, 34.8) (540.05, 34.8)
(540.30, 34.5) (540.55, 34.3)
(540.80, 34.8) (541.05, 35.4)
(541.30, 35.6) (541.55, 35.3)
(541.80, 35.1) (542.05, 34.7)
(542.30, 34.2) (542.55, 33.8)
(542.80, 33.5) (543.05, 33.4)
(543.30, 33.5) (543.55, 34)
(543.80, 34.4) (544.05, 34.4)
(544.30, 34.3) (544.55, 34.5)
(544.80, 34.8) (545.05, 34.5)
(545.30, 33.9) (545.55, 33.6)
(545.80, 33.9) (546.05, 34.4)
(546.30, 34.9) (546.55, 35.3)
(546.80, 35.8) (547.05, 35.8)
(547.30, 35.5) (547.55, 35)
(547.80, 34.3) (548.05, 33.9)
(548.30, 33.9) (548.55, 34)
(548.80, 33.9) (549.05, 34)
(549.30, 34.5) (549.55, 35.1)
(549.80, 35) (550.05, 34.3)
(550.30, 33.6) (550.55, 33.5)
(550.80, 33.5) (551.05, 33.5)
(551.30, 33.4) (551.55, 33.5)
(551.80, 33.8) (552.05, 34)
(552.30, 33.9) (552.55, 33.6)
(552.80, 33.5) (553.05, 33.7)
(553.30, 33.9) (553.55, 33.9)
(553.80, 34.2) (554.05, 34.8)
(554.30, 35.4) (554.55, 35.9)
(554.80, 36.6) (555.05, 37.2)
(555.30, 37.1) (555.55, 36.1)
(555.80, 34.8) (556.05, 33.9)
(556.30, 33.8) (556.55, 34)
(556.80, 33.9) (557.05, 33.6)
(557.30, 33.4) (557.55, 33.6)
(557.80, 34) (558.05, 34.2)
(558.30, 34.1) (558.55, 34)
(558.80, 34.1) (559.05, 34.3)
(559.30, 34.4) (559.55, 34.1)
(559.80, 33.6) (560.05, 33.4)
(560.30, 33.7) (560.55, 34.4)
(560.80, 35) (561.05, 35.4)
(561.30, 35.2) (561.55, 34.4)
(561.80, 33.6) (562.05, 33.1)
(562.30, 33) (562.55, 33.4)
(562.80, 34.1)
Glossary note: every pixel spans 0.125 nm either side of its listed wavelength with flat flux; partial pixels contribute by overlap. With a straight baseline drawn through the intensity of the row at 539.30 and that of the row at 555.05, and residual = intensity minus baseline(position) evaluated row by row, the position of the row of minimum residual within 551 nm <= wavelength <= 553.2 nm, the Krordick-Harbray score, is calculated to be 552.80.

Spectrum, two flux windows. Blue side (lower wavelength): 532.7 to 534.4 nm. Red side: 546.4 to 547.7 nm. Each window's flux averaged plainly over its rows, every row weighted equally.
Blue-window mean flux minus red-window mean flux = -1.2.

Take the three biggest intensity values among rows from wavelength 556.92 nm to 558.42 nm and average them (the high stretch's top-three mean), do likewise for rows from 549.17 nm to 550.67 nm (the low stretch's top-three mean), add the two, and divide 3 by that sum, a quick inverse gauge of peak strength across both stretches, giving 0.0435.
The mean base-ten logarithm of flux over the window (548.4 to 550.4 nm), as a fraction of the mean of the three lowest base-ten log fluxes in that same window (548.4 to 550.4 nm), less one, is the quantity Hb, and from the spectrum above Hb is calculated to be 0.0039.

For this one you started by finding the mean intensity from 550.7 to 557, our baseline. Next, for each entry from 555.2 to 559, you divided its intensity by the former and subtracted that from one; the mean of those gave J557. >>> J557 0.005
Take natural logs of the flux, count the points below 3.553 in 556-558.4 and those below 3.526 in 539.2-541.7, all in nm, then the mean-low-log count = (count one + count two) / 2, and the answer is 5.0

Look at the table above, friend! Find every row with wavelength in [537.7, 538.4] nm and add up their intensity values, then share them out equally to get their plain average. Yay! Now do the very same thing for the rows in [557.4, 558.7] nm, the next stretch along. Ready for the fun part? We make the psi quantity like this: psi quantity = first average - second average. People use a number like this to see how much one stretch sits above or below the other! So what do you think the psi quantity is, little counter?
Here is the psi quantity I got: 2.4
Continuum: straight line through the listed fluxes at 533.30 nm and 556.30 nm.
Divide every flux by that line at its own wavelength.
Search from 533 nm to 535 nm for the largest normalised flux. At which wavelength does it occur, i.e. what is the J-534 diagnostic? 533.30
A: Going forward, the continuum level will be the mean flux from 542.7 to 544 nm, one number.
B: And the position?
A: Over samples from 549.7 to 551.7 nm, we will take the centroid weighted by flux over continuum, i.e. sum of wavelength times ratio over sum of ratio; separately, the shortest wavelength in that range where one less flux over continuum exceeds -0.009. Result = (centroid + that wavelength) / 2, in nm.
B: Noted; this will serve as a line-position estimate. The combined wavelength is 550.48 nm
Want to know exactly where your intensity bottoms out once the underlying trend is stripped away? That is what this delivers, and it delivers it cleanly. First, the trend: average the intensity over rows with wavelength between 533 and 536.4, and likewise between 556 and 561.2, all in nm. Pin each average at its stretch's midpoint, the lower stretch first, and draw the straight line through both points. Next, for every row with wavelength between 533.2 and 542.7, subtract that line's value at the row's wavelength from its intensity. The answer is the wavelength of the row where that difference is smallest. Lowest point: 534.80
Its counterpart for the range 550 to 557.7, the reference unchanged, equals 551.30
